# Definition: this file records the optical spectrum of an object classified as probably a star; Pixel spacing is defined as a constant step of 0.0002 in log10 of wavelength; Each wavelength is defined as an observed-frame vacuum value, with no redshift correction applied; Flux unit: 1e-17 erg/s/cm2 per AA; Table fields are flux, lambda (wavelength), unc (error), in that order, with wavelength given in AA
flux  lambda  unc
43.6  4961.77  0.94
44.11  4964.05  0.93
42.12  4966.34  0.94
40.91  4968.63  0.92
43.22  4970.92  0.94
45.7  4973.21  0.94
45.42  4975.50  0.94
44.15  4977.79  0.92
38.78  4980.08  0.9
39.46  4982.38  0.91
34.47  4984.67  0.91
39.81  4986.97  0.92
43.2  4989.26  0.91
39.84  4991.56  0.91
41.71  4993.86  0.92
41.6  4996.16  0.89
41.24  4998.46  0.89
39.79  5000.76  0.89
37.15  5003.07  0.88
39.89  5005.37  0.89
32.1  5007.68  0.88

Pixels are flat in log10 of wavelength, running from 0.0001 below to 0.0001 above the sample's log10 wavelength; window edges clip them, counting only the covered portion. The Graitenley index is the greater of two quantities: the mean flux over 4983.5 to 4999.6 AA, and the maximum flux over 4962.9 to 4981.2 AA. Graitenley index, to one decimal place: 45.7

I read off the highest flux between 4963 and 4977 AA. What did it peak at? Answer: 45.7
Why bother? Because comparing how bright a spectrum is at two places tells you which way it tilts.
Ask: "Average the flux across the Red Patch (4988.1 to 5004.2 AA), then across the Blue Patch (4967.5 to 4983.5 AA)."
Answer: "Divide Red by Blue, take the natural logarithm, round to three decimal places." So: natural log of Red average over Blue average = -0.045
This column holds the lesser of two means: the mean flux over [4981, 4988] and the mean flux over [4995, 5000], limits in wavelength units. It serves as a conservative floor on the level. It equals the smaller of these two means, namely 37.9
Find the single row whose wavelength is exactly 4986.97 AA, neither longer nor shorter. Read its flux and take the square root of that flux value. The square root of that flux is 6.31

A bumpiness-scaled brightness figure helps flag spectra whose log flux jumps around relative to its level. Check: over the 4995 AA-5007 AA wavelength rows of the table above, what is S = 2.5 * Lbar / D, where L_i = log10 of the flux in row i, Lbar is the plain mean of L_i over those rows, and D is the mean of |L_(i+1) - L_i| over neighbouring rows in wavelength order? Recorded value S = 200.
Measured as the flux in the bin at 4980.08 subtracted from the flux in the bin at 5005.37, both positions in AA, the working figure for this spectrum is 1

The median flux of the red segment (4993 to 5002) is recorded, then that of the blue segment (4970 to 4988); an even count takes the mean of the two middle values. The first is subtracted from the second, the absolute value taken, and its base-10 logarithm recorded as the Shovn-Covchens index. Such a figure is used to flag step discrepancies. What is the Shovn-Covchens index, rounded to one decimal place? -1.0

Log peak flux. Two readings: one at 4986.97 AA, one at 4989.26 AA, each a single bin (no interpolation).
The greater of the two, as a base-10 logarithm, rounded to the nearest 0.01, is 1.64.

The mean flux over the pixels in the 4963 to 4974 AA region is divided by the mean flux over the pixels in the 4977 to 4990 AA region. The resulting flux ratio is 1.08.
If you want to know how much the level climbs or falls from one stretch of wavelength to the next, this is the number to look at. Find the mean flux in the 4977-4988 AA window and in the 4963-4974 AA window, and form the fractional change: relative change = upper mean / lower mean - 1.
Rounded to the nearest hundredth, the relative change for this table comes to -0.09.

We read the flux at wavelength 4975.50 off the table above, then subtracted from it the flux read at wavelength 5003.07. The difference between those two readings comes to 8.3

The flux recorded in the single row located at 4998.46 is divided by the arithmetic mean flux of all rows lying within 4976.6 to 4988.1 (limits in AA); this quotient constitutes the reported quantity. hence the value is 1.05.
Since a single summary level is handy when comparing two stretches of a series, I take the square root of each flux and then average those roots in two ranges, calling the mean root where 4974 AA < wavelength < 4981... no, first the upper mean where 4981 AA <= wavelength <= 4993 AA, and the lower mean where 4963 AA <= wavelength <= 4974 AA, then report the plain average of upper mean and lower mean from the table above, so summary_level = 6.42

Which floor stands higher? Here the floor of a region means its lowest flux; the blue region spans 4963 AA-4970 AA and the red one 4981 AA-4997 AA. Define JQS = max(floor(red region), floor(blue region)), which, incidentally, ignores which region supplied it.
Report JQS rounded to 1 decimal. 40.9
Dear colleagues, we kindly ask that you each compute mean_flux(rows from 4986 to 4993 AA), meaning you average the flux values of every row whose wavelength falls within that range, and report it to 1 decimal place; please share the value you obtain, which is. 41.0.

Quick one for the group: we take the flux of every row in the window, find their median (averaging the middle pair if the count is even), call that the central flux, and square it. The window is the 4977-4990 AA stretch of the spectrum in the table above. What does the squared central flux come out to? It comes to 1571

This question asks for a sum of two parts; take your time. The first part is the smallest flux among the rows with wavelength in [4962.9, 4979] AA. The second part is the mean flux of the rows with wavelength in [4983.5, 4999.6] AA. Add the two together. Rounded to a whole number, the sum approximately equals 81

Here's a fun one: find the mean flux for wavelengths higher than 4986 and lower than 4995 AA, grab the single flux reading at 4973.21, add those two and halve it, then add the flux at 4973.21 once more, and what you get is 89.1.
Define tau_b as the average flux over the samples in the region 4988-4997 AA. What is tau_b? 41.6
